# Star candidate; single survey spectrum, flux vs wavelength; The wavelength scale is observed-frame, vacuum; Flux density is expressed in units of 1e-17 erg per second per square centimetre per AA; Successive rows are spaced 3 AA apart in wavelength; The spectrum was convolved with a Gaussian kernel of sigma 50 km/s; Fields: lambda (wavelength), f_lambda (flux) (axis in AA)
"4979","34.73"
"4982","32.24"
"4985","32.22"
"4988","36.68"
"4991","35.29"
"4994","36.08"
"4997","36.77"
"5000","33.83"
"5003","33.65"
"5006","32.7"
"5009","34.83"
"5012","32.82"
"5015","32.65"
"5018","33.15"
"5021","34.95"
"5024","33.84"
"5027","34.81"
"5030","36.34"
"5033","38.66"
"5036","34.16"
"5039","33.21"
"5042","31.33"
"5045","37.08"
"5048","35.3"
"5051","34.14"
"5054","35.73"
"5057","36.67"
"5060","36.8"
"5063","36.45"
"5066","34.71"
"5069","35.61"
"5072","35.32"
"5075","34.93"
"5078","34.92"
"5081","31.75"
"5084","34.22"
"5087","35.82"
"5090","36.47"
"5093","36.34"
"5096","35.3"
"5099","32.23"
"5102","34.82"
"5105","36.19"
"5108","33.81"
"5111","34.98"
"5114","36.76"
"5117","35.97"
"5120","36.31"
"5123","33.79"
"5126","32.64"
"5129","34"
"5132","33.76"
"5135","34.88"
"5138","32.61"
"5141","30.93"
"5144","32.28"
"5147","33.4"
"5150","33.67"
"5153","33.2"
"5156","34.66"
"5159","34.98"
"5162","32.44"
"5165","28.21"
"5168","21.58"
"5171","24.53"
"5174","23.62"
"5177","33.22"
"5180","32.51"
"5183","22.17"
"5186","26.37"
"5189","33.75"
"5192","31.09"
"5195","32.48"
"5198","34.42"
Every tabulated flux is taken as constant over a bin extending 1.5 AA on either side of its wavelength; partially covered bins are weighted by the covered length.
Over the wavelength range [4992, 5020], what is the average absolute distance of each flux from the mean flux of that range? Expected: 1.2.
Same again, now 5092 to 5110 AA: 1.2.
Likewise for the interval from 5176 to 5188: 4.3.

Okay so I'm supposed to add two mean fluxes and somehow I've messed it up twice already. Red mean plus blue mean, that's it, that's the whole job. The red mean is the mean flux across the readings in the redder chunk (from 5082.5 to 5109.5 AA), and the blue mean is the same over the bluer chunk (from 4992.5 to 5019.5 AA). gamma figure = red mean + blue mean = 69.1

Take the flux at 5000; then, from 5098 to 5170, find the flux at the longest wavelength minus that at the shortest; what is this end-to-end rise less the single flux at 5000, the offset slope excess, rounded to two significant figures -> -44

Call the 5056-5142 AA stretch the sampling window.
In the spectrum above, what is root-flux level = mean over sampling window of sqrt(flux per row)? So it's 5.90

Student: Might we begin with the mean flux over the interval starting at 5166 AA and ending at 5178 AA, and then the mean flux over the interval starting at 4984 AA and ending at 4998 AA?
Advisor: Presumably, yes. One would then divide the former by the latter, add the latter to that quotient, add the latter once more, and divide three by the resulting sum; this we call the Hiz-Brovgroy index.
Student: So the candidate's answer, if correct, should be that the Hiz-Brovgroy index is 0.0419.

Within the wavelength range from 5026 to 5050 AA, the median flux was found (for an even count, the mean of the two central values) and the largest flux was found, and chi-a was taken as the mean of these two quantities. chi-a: 36.9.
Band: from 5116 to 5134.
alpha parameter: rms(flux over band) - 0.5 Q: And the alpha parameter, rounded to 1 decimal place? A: 33.9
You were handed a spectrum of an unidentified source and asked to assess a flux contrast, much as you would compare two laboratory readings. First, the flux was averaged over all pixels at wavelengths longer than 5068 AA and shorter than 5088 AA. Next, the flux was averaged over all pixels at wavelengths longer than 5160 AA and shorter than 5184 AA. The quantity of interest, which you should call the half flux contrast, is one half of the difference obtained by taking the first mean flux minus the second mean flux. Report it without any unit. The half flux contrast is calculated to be 4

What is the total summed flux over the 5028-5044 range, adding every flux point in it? 174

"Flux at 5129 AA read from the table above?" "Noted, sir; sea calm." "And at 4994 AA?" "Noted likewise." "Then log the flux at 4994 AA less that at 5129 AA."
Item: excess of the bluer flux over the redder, 2.1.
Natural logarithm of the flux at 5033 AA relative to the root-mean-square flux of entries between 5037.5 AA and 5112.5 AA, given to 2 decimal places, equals 0.10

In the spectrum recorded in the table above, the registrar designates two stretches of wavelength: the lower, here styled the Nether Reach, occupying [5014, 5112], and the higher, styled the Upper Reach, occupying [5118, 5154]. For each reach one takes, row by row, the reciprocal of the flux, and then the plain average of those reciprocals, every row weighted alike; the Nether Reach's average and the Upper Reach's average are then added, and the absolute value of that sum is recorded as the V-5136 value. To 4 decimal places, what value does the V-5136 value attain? 0.0586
